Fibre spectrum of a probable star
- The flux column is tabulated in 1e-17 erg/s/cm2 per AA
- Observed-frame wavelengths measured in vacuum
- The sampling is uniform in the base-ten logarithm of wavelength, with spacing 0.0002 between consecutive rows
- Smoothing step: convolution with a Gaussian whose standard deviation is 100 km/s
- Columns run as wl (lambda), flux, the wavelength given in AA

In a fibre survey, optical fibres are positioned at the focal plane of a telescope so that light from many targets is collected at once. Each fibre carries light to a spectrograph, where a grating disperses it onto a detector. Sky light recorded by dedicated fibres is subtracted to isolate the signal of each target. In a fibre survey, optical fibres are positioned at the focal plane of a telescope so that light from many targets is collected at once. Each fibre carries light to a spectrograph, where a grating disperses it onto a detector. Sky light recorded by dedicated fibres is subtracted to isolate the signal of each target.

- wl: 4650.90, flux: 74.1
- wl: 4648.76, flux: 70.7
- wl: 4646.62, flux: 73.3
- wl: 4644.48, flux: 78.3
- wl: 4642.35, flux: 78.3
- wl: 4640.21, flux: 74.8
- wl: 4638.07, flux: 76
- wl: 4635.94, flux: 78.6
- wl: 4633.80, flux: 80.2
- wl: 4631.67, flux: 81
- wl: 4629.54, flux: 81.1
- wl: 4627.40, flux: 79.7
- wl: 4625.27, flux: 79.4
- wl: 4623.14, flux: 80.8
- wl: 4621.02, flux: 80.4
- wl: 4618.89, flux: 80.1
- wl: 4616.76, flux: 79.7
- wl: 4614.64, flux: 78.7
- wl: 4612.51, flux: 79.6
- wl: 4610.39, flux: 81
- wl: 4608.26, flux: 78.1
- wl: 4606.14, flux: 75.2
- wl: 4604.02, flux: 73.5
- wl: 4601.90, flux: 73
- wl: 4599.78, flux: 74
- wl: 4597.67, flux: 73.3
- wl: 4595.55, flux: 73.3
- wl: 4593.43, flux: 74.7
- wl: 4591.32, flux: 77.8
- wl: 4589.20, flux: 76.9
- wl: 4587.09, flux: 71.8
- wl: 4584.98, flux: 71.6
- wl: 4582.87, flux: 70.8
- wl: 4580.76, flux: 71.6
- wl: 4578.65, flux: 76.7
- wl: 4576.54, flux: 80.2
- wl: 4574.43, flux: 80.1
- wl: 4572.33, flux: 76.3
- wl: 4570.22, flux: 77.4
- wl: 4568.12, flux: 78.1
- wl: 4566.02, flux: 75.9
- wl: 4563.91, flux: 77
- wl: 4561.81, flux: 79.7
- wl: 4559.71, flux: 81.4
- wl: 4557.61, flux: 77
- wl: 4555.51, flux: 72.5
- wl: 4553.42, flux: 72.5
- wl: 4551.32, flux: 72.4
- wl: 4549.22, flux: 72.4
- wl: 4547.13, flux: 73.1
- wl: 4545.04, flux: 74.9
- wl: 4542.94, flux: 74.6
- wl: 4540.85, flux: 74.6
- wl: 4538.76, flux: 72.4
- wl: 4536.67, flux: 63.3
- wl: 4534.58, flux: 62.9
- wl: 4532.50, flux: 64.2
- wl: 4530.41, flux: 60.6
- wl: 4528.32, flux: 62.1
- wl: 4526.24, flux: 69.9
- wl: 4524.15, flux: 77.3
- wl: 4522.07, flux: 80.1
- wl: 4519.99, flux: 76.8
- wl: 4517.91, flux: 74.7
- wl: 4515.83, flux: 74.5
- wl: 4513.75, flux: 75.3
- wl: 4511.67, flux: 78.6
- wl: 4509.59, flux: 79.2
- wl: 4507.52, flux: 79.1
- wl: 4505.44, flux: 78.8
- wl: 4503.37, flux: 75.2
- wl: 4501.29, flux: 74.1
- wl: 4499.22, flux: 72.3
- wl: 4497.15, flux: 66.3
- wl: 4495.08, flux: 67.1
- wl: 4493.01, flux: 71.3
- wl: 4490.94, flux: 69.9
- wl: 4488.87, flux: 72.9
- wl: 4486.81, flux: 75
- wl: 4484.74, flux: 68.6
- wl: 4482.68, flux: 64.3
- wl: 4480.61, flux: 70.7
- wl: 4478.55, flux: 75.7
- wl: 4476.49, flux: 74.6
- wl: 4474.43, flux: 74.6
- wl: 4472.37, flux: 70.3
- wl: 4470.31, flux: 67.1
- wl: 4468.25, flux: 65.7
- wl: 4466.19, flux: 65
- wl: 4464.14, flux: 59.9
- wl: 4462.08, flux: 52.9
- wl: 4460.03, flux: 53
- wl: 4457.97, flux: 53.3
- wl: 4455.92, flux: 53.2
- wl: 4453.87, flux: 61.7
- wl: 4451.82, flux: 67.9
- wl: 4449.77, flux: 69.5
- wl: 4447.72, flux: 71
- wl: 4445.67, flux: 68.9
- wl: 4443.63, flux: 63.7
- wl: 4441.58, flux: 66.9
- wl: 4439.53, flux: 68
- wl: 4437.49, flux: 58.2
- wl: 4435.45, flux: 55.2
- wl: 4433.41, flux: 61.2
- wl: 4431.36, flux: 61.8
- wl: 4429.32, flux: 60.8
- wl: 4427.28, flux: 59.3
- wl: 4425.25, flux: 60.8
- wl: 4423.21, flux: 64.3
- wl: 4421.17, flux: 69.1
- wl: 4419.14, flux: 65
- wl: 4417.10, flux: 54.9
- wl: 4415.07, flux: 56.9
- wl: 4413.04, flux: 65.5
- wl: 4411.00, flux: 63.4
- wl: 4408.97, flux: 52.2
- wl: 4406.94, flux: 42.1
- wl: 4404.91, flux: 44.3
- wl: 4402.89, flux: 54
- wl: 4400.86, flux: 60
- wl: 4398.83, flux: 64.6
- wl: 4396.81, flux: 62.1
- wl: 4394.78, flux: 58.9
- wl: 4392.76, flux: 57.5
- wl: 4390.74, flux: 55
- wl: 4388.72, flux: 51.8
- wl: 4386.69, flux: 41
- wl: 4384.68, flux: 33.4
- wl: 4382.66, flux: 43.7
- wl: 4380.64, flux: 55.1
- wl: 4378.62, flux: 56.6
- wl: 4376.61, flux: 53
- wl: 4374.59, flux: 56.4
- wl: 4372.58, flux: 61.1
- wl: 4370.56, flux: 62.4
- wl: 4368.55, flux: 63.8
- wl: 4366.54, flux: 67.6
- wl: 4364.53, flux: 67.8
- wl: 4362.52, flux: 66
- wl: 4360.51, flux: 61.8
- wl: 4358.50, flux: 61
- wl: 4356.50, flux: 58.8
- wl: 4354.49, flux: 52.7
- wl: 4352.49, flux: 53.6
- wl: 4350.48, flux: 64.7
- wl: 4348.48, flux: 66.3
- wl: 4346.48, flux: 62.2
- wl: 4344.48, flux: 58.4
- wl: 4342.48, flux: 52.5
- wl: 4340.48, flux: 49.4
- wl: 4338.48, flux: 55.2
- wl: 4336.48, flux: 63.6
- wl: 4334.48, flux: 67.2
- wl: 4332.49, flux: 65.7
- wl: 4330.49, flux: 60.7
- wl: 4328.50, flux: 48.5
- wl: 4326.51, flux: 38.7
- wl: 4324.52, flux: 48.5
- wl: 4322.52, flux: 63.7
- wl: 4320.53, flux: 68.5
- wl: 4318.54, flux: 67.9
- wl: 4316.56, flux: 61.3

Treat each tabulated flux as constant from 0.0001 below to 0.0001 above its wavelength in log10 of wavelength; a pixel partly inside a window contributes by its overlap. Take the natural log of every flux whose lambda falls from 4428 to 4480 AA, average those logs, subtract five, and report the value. -0.85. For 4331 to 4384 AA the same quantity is -0.92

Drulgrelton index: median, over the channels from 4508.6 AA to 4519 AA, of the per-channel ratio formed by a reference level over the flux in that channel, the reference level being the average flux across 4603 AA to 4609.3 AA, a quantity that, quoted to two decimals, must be 1.00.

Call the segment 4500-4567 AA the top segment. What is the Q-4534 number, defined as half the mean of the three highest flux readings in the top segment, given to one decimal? 40.2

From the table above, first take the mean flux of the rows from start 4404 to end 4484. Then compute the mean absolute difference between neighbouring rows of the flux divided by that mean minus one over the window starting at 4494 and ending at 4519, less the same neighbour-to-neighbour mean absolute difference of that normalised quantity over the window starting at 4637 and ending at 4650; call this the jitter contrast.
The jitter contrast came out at -0.012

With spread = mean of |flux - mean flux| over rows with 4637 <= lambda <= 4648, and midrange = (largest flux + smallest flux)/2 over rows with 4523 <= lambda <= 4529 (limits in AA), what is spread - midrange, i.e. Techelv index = -68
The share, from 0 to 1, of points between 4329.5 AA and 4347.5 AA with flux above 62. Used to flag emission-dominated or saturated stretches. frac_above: 0.44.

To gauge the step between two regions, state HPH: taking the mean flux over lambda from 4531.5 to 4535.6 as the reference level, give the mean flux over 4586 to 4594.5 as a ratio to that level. 1.18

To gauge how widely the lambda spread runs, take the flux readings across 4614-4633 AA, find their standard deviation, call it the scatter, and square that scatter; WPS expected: 1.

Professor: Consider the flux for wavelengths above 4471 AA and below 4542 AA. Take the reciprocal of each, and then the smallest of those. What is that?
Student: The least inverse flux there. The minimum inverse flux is 0.0125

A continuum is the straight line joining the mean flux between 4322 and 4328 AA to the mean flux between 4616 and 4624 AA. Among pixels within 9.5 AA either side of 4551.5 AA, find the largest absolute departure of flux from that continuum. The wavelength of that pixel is 4559.71 AA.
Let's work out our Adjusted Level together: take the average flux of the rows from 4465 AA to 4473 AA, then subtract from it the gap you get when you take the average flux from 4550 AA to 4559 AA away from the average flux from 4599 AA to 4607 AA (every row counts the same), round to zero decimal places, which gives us 67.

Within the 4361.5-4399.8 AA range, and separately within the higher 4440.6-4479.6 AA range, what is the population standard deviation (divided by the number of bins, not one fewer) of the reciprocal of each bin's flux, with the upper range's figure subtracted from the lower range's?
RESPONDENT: 0.0018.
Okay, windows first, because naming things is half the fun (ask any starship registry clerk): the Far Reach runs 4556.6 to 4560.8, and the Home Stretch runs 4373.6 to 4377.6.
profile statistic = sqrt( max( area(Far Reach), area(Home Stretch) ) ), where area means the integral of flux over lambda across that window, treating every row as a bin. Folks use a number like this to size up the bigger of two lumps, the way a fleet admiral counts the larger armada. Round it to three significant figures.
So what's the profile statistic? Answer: 18.2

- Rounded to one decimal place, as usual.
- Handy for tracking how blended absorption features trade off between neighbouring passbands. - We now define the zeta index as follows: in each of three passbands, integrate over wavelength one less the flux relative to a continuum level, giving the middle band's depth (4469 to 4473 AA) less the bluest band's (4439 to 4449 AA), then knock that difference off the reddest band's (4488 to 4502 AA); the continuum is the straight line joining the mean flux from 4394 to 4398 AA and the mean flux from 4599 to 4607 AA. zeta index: -1.2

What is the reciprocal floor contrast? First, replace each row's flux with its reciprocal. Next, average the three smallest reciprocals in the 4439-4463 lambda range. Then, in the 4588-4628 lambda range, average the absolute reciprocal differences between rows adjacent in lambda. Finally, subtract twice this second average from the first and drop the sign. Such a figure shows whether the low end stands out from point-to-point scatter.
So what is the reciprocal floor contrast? 0.0139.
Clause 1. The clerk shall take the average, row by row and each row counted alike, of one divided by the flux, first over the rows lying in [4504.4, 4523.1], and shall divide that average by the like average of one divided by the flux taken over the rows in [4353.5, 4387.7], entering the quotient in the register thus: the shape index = 0.71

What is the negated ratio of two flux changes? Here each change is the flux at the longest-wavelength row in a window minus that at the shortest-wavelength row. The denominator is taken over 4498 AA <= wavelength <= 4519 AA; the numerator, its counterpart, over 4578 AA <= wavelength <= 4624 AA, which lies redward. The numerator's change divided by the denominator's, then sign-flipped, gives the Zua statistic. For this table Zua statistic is -1.7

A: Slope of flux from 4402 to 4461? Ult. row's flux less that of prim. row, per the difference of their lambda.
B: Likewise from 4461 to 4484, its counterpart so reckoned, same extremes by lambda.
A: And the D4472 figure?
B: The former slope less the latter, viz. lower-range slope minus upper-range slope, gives -0.57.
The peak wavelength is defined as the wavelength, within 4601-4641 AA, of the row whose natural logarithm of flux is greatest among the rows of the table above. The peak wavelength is 4629.54 AA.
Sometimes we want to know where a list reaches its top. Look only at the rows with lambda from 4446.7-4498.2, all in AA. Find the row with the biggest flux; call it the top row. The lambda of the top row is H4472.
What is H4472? 4478.55 AA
